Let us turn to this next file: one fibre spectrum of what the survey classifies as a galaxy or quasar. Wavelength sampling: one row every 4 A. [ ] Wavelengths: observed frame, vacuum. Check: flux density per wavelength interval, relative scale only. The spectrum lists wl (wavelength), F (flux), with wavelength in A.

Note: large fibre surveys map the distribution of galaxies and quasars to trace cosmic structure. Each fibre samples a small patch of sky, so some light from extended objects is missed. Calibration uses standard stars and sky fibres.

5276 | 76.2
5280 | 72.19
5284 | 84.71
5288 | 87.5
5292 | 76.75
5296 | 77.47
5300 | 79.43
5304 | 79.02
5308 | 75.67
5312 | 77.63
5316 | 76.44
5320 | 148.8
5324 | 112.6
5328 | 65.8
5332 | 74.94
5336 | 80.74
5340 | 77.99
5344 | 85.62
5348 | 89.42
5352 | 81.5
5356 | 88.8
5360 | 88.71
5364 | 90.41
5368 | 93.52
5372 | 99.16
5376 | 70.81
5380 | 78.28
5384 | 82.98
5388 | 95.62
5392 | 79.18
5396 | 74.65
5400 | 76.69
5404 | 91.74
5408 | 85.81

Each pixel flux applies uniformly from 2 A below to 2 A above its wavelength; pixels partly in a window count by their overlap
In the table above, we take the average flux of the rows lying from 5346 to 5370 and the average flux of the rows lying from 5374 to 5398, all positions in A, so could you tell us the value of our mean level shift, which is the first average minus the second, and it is 8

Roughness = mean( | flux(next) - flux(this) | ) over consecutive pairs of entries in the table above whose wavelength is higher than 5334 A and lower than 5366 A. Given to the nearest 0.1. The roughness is 4.5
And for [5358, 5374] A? 3.5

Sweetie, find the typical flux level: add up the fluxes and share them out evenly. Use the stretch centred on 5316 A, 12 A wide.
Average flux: 101.0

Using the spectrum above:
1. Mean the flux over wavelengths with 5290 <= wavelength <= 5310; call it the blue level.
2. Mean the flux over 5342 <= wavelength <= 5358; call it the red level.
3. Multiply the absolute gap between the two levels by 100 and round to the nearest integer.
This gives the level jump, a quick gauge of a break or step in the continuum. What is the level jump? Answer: 867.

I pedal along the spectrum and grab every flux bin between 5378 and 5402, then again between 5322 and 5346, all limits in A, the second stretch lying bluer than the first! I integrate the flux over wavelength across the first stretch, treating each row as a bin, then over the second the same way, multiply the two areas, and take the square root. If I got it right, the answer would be 1970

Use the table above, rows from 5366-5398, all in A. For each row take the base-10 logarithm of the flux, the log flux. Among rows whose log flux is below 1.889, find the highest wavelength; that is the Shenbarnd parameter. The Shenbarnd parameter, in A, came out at 5396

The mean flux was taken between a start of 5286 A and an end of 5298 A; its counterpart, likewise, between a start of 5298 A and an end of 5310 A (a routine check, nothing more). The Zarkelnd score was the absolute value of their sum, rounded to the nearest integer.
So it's 159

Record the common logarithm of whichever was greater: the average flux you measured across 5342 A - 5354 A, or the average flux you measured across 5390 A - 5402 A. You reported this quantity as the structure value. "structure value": 1.93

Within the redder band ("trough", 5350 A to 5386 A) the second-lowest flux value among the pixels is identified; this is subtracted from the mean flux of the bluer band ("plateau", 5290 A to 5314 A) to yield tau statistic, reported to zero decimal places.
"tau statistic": -1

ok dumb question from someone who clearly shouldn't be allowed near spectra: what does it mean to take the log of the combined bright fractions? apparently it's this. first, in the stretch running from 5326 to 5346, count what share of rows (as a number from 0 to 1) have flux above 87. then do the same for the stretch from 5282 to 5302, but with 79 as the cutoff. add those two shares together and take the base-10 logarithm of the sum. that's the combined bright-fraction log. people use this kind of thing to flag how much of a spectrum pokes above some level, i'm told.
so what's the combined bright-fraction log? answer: -0.22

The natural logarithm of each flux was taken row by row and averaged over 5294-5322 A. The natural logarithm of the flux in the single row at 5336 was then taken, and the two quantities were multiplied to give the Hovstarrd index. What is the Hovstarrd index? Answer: 19.5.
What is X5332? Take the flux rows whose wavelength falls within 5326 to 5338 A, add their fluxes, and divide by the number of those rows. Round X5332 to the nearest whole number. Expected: 74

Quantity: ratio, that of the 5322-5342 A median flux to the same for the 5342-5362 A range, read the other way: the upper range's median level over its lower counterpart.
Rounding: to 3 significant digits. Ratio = 1.14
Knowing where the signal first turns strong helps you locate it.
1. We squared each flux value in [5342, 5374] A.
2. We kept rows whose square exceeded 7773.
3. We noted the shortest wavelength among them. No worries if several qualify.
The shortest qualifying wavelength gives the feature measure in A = 5348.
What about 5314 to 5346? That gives 5320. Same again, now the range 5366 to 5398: 5368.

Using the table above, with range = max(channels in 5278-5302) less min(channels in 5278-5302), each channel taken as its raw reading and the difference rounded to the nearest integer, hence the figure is 15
